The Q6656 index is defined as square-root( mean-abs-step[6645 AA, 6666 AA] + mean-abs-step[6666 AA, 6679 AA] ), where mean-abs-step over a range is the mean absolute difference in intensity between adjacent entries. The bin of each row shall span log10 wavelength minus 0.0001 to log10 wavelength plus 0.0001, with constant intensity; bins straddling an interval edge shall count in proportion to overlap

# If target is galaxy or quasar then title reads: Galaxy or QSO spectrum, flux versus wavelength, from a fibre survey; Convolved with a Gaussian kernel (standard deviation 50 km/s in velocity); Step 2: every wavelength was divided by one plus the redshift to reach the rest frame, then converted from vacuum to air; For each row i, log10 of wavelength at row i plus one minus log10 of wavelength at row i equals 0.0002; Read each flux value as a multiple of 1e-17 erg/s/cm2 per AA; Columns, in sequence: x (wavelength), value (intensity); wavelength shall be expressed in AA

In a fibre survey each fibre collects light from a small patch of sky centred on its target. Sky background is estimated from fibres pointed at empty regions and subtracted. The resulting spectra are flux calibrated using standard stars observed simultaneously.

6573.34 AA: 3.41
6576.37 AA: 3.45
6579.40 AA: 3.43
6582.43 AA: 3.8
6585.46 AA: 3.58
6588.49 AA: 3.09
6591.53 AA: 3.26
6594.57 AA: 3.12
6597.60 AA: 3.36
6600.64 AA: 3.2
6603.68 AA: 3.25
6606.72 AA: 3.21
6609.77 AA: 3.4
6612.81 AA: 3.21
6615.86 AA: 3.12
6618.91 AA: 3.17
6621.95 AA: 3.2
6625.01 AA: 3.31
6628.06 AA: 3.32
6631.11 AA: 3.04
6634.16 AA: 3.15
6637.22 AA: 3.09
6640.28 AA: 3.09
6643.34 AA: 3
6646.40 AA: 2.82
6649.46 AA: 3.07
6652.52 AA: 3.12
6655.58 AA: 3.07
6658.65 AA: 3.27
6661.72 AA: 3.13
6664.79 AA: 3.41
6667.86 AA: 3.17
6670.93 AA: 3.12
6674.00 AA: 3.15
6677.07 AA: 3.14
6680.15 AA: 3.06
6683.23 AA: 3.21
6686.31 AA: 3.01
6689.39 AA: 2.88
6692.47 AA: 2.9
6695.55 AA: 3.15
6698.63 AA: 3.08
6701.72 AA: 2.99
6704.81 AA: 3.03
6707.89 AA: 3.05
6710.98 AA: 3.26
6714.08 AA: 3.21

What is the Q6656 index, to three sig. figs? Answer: 0.438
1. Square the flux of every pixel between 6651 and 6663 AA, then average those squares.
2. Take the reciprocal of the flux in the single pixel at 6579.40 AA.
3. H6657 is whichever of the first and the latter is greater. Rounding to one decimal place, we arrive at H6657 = 9.9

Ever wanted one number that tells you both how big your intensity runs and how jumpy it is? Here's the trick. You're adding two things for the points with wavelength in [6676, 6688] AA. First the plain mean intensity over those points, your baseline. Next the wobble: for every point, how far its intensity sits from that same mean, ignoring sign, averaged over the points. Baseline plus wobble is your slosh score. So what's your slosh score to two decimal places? 3.17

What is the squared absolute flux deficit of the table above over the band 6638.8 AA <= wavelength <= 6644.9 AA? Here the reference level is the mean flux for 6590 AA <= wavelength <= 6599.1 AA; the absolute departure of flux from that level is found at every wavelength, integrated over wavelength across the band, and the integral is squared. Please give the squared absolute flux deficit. 1.52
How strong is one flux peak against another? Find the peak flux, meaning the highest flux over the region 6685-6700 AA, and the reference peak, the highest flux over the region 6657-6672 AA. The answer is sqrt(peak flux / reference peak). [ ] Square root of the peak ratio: 0.96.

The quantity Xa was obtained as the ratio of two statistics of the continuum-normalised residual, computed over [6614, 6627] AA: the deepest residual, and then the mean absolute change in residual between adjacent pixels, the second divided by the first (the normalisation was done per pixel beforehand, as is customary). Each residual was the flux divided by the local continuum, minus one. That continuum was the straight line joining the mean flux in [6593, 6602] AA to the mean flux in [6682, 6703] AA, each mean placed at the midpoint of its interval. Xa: -1.0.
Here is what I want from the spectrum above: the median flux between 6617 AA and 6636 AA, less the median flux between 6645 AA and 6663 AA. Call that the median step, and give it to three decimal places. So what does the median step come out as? 0.090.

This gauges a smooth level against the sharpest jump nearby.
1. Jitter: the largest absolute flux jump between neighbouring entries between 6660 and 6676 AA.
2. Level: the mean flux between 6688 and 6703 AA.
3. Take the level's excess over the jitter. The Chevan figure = 2.72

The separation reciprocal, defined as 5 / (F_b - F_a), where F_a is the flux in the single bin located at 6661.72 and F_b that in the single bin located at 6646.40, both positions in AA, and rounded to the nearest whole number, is -16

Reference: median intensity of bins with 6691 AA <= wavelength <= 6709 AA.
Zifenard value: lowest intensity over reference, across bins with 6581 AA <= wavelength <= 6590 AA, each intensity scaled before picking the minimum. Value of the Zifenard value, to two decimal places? 1.02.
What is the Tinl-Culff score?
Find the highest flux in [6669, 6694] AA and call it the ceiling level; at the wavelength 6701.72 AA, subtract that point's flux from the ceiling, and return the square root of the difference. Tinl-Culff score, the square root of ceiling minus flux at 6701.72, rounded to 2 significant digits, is 0.47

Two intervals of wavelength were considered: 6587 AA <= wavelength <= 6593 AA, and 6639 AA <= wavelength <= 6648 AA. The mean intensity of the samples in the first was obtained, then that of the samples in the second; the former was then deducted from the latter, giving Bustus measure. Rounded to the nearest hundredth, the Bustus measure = -0.20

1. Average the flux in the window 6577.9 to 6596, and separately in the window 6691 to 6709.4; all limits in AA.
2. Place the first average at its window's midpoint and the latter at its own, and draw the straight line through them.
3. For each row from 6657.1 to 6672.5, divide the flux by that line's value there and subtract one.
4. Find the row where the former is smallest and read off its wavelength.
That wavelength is 6661.72 AA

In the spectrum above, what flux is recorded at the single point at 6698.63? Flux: 3.08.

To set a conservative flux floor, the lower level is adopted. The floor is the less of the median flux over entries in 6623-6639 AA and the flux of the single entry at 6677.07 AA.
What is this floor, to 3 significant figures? 3.14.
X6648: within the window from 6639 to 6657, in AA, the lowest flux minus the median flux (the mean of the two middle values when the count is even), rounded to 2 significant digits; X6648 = -0.25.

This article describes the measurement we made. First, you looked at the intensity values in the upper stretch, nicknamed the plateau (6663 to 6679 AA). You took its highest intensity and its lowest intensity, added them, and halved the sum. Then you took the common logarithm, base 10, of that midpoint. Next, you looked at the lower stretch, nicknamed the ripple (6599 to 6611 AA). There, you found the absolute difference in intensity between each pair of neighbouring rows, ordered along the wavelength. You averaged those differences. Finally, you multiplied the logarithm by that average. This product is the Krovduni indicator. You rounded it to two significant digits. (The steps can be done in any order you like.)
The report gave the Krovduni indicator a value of 0.048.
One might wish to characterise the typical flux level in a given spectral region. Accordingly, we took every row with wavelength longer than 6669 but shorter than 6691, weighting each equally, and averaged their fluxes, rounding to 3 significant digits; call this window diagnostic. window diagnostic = 3.08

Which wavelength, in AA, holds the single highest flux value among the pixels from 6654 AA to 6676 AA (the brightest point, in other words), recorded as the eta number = 6664.79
